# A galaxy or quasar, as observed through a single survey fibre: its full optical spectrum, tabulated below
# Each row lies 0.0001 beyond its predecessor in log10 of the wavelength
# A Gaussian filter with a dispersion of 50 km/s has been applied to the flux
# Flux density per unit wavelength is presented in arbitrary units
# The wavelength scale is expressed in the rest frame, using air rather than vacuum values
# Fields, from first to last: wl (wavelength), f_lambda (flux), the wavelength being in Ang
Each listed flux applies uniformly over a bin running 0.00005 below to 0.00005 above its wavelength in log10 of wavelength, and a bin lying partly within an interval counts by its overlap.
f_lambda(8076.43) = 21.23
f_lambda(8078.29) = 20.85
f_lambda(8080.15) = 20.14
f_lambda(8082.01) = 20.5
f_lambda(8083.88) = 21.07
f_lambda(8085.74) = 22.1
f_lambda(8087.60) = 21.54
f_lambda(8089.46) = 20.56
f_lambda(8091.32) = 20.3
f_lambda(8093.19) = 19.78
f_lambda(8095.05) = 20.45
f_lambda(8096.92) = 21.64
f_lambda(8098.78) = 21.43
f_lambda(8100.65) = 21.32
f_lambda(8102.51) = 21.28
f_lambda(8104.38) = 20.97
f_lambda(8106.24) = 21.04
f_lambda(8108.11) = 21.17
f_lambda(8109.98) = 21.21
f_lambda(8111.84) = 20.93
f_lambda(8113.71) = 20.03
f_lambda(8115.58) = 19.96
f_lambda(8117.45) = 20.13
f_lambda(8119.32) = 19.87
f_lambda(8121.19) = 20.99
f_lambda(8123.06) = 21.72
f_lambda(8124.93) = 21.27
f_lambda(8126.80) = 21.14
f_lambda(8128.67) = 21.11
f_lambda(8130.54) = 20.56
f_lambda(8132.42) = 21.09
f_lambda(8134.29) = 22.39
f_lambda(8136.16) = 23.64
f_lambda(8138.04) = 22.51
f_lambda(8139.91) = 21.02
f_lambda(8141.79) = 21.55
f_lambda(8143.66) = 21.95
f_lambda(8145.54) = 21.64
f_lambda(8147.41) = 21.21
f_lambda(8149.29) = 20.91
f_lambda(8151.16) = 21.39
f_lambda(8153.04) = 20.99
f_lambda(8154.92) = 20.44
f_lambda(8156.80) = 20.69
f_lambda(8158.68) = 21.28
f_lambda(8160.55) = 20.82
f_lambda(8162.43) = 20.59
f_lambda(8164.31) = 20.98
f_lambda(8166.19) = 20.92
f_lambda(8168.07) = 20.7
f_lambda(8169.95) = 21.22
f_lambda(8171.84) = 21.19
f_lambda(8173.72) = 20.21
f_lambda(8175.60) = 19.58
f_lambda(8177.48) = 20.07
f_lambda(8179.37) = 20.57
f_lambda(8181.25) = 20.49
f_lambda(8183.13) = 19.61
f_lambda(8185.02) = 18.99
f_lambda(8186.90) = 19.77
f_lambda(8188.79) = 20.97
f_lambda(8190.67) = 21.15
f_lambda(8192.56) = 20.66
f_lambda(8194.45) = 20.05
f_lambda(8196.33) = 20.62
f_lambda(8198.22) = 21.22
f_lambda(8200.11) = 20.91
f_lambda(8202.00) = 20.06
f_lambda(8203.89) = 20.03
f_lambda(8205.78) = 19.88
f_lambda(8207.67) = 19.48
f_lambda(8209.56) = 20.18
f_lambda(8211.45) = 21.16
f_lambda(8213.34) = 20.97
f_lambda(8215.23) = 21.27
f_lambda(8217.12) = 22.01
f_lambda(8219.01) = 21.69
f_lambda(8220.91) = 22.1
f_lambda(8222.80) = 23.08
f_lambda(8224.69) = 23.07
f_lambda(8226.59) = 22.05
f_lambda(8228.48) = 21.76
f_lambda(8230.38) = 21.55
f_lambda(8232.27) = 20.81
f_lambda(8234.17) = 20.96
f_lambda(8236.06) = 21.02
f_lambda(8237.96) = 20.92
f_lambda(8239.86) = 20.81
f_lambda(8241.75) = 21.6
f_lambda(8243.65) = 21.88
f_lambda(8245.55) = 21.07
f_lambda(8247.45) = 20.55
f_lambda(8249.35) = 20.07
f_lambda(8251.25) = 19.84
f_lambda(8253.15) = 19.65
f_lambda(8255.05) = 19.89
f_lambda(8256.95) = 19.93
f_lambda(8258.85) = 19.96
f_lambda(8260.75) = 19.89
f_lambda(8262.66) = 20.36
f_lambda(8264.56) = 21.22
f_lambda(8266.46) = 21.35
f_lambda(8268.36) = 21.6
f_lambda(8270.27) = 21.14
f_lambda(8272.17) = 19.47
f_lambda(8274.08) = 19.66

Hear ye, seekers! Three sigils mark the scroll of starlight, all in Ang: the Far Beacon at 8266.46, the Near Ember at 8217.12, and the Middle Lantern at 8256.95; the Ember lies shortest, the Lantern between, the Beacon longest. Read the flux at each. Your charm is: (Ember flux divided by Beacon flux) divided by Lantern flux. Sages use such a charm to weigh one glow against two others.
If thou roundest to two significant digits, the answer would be 0.052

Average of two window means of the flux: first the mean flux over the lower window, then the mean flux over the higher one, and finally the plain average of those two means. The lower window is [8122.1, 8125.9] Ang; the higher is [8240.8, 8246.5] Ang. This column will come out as 21.5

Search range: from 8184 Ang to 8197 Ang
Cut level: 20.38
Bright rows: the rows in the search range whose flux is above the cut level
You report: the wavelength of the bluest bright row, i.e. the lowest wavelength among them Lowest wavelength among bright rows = 8188.79 Ang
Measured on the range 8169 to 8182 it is 8169.95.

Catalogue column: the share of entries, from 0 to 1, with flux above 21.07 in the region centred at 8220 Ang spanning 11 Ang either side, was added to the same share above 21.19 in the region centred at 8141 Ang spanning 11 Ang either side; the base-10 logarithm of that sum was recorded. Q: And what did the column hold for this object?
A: 0.18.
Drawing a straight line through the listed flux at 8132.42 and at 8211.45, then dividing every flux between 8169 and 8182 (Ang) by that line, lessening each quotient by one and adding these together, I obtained -0.22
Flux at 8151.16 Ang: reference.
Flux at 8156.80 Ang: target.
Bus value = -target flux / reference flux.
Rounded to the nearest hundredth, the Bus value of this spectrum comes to -0.97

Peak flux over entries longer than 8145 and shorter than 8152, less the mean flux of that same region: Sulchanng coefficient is 0.35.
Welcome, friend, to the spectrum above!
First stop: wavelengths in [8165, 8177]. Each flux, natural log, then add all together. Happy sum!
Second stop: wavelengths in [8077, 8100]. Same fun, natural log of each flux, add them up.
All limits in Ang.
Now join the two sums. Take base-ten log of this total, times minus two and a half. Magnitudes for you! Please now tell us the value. -4.34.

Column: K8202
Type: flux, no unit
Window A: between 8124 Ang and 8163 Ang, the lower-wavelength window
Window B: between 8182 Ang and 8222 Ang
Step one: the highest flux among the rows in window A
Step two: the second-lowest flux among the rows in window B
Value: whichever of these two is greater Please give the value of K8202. 23.6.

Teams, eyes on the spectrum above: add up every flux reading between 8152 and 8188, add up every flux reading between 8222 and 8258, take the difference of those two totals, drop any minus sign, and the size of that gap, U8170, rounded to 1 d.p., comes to 11.4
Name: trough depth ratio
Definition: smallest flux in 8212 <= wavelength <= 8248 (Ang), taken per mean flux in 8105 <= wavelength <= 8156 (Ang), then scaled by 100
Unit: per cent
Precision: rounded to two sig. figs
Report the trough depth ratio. 97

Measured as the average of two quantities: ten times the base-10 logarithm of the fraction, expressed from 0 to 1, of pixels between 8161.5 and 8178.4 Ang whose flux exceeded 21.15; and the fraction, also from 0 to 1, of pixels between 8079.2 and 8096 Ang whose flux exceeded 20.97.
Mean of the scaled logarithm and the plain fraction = -3.1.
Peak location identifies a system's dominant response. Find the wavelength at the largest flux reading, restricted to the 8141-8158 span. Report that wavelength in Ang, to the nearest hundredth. 8143.66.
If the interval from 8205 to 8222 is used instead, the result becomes 8220.91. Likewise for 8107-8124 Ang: 8123.06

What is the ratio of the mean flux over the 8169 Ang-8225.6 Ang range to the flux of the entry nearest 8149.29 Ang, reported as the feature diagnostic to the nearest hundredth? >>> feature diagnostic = 0.99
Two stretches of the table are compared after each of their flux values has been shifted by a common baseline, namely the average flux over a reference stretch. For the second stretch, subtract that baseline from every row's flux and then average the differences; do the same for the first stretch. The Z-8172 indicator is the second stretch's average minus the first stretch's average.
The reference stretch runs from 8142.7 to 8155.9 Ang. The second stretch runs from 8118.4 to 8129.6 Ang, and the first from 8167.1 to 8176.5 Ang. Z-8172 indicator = 0.4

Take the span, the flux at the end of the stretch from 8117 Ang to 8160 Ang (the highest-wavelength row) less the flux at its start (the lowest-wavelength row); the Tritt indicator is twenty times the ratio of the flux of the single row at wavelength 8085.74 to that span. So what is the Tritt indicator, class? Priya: 384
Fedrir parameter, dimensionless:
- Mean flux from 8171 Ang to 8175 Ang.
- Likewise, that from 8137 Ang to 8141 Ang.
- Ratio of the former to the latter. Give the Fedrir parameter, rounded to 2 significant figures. 0.95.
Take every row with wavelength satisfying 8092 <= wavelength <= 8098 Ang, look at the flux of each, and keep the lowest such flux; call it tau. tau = 19.78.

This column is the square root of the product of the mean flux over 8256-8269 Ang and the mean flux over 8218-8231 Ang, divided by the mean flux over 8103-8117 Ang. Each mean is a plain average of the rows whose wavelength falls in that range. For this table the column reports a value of 1.030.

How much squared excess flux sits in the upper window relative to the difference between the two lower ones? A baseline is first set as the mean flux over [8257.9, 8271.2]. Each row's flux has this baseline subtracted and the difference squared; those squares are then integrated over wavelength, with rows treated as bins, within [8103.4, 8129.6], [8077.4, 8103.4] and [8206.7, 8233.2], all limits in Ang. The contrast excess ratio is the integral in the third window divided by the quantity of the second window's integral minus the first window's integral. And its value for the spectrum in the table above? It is 13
